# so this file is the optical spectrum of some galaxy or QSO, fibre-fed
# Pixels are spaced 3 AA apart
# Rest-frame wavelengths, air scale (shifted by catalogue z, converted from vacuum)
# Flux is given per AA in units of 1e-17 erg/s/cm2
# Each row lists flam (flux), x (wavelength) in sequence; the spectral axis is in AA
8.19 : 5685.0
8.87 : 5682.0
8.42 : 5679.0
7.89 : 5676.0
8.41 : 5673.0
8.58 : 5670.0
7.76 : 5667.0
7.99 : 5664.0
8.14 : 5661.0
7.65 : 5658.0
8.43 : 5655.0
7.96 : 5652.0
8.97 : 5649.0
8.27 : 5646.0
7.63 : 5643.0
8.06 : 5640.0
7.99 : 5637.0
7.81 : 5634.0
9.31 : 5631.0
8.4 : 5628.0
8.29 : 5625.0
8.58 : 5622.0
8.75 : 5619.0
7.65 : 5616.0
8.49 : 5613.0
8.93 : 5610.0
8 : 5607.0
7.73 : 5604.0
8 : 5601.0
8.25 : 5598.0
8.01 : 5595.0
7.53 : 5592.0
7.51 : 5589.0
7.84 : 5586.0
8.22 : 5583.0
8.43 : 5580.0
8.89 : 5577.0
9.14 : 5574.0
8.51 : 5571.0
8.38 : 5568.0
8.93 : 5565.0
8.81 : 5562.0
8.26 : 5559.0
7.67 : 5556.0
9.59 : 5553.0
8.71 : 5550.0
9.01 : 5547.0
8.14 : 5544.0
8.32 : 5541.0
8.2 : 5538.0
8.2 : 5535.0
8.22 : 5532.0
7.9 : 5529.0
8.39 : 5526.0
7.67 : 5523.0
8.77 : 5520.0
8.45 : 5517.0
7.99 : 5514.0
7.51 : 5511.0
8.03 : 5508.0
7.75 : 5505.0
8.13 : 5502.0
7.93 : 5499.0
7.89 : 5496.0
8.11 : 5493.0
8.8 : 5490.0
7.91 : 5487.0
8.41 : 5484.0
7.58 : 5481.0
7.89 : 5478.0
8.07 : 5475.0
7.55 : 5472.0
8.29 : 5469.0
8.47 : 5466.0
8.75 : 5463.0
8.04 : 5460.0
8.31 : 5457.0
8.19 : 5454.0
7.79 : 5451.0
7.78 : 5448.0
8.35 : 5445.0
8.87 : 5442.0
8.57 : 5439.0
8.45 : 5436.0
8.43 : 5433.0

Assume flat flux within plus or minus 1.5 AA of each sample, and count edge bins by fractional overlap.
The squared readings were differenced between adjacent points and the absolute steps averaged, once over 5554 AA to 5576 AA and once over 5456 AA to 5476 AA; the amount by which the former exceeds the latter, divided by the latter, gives 0.0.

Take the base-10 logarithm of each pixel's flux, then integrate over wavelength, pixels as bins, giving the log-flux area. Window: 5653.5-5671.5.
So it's 16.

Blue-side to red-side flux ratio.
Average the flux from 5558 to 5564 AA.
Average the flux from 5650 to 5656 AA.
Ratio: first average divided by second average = 1.04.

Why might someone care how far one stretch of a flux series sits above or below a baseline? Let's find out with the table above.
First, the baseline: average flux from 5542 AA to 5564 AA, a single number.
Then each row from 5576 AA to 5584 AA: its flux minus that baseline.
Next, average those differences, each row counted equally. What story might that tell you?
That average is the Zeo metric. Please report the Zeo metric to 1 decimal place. -0.1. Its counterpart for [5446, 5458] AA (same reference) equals -0.6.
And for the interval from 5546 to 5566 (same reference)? 0.1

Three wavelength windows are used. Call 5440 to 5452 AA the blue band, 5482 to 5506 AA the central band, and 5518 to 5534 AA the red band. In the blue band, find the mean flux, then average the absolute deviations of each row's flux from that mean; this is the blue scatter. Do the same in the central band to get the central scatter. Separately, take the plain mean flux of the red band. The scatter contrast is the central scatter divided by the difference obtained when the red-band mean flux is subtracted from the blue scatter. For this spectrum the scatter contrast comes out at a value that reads -0.032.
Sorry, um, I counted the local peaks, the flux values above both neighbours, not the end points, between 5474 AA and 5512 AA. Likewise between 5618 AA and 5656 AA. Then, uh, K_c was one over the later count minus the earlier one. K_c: -1.00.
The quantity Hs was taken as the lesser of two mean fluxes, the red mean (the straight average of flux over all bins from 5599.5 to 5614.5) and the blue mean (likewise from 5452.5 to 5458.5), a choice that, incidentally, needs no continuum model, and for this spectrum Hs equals 8.23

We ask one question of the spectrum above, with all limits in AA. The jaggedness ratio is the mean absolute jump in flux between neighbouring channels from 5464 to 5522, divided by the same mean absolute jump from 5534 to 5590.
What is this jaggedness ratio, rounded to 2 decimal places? 0.91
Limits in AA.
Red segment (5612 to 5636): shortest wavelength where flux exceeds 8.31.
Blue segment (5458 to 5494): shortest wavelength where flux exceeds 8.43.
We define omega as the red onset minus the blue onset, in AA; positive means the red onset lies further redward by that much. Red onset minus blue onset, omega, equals 150 AA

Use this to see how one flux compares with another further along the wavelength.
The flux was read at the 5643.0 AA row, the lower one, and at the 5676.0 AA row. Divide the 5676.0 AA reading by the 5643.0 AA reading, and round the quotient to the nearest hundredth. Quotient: 1.03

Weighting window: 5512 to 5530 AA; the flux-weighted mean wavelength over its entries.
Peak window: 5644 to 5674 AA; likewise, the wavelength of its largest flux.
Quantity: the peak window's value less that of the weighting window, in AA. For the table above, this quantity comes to 127.6 AA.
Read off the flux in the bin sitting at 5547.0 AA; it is 9.01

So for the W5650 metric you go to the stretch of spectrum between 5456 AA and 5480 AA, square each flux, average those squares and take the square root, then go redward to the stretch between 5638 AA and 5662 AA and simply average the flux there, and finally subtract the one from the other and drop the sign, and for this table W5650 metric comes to 0.04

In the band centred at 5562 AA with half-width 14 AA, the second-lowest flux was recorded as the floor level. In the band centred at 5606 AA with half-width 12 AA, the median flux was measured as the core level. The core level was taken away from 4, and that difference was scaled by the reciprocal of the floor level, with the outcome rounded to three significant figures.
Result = -0.485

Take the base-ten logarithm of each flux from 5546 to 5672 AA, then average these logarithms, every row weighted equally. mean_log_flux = 0.919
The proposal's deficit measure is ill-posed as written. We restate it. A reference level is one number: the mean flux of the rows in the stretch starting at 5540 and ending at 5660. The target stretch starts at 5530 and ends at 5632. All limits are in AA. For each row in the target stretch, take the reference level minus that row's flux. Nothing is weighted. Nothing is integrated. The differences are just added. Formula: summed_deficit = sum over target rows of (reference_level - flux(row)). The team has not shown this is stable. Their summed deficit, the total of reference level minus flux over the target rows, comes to -1.8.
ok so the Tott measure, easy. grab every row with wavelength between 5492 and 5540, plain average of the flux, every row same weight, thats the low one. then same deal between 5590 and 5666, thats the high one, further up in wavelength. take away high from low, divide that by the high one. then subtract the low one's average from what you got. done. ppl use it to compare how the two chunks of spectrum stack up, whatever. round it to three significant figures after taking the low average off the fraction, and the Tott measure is -8.09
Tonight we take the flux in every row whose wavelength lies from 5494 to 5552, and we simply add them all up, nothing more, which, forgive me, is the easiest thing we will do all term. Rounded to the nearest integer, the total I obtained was 155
